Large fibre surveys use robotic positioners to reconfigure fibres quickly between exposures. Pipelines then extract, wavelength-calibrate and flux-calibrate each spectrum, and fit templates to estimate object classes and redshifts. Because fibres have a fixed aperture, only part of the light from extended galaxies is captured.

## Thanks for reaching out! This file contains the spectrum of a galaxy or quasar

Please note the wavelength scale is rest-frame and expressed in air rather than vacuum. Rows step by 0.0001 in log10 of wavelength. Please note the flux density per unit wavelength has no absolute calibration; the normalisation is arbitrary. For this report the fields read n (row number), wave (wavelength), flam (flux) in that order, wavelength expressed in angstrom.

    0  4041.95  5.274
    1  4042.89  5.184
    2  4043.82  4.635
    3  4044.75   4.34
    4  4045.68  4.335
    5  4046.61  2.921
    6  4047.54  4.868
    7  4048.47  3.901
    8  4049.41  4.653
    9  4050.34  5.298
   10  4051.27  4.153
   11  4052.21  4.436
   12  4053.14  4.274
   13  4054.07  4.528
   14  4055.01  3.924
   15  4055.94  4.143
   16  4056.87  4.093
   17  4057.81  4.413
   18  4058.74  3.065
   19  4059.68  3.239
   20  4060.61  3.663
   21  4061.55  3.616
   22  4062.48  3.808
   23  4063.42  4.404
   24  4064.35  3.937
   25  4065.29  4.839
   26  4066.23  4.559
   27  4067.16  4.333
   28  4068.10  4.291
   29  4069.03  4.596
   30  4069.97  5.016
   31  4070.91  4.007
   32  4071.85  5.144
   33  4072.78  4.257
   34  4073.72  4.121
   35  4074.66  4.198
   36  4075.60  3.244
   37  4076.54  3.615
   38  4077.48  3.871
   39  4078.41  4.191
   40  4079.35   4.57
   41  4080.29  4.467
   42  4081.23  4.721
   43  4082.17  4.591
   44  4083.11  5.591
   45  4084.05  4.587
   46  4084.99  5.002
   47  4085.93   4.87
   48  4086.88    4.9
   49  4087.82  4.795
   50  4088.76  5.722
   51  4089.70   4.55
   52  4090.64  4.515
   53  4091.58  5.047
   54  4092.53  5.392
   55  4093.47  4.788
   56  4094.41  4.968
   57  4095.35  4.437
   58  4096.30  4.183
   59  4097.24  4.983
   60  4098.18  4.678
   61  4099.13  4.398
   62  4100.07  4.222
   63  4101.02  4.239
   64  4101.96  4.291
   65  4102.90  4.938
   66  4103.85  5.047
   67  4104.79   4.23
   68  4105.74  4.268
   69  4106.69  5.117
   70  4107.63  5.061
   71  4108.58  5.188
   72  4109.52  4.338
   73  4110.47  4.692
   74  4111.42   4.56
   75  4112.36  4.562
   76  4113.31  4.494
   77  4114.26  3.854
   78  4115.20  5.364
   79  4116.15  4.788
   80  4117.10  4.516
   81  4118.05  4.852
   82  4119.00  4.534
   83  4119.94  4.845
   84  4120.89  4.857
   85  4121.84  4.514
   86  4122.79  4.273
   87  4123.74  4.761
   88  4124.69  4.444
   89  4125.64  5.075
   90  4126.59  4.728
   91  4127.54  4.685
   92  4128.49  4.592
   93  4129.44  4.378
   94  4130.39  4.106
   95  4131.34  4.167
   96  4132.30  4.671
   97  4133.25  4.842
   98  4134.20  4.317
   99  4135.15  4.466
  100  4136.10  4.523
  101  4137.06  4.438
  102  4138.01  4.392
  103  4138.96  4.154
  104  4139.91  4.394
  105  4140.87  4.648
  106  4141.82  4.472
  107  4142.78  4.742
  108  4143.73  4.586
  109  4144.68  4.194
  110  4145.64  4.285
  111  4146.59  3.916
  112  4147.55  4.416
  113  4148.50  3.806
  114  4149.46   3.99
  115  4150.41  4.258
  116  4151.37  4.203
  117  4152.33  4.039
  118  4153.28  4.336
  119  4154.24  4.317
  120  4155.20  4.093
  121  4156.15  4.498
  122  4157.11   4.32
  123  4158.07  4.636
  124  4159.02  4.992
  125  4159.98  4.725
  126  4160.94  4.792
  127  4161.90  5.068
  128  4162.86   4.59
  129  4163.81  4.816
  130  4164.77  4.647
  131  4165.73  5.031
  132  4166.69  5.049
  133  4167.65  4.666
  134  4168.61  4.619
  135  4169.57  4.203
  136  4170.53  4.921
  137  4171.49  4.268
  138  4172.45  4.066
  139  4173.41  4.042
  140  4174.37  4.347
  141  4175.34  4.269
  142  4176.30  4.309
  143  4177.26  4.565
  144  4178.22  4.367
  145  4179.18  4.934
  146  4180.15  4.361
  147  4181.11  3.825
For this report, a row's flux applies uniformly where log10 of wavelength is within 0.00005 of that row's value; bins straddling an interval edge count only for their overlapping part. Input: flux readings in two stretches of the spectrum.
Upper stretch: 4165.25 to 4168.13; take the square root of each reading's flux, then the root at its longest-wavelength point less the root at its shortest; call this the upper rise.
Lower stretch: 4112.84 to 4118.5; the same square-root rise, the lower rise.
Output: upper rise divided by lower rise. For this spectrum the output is -1.0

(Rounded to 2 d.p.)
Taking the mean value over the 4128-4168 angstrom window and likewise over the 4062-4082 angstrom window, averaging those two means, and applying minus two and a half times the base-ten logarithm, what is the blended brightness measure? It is -1.60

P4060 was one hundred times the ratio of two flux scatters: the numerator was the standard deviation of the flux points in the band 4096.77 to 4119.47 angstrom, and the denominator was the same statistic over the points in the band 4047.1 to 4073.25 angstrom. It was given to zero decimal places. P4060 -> 71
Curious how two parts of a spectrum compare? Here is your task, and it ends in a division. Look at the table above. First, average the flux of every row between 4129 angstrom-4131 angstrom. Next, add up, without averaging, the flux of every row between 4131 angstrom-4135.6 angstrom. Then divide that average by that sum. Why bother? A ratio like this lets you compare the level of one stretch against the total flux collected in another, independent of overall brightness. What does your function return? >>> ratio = 0.19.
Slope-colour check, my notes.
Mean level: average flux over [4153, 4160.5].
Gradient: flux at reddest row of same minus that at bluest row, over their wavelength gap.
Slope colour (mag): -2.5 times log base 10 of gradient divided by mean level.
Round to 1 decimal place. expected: 4.7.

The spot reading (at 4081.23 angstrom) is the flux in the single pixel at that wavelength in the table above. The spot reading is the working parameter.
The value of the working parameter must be 4.721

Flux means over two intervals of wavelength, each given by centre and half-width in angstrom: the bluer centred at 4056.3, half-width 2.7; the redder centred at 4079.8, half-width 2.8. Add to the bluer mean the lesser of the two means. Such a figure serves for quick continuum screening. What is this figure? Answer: 8.1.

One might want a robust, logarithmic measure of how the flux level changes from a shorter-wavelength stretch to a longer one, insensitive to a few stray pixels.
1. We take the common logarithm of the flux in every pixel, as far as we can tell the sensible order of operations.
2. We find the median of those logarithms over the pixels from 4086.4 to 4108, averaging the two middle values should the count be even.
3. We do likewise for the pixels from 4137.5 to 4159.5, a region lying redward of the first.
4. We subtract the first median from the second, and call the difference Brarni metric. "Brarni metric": -0.045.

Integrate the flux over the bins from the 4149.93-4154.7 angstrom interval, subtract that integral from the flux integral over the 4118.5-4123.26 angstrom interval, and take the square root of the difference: 1.3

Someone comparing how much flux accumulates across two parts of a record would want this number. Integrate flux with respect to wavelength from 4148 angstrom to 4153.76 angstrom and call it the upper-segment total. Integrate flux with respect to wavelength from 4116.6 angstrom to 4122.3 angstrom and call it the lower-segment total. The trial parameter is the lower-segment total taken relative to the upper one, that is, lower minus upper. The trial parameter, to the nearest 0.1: 3.1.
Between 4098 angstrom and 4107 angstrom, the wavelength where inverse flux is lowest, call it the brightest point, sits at 4106.69 angstrom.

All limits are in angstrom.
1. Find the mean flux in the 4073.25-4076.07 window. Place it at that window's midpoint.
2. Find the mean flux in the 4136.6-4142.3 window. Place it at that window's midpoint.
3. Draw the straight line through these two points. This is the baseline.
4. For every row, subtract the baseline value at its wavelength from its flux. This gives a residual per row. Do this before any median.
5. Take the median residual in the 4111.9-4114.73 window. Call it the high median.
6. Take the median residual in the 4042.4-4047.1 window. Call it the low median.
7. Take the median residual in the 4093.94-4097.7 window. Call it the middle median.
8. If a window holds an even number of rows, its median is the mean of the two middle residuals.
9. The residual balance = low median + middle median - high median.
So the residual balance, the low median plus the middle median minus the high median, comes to 1.1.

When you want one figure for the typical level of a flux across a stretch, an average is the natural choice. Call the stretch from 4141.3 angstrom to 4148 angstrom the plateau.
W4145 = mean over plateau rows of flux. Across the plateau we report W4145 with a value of 4.37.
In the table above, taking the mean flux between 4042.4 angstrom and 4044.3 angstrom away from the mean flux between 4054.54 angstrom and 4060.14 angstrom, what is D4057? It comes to -1.1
